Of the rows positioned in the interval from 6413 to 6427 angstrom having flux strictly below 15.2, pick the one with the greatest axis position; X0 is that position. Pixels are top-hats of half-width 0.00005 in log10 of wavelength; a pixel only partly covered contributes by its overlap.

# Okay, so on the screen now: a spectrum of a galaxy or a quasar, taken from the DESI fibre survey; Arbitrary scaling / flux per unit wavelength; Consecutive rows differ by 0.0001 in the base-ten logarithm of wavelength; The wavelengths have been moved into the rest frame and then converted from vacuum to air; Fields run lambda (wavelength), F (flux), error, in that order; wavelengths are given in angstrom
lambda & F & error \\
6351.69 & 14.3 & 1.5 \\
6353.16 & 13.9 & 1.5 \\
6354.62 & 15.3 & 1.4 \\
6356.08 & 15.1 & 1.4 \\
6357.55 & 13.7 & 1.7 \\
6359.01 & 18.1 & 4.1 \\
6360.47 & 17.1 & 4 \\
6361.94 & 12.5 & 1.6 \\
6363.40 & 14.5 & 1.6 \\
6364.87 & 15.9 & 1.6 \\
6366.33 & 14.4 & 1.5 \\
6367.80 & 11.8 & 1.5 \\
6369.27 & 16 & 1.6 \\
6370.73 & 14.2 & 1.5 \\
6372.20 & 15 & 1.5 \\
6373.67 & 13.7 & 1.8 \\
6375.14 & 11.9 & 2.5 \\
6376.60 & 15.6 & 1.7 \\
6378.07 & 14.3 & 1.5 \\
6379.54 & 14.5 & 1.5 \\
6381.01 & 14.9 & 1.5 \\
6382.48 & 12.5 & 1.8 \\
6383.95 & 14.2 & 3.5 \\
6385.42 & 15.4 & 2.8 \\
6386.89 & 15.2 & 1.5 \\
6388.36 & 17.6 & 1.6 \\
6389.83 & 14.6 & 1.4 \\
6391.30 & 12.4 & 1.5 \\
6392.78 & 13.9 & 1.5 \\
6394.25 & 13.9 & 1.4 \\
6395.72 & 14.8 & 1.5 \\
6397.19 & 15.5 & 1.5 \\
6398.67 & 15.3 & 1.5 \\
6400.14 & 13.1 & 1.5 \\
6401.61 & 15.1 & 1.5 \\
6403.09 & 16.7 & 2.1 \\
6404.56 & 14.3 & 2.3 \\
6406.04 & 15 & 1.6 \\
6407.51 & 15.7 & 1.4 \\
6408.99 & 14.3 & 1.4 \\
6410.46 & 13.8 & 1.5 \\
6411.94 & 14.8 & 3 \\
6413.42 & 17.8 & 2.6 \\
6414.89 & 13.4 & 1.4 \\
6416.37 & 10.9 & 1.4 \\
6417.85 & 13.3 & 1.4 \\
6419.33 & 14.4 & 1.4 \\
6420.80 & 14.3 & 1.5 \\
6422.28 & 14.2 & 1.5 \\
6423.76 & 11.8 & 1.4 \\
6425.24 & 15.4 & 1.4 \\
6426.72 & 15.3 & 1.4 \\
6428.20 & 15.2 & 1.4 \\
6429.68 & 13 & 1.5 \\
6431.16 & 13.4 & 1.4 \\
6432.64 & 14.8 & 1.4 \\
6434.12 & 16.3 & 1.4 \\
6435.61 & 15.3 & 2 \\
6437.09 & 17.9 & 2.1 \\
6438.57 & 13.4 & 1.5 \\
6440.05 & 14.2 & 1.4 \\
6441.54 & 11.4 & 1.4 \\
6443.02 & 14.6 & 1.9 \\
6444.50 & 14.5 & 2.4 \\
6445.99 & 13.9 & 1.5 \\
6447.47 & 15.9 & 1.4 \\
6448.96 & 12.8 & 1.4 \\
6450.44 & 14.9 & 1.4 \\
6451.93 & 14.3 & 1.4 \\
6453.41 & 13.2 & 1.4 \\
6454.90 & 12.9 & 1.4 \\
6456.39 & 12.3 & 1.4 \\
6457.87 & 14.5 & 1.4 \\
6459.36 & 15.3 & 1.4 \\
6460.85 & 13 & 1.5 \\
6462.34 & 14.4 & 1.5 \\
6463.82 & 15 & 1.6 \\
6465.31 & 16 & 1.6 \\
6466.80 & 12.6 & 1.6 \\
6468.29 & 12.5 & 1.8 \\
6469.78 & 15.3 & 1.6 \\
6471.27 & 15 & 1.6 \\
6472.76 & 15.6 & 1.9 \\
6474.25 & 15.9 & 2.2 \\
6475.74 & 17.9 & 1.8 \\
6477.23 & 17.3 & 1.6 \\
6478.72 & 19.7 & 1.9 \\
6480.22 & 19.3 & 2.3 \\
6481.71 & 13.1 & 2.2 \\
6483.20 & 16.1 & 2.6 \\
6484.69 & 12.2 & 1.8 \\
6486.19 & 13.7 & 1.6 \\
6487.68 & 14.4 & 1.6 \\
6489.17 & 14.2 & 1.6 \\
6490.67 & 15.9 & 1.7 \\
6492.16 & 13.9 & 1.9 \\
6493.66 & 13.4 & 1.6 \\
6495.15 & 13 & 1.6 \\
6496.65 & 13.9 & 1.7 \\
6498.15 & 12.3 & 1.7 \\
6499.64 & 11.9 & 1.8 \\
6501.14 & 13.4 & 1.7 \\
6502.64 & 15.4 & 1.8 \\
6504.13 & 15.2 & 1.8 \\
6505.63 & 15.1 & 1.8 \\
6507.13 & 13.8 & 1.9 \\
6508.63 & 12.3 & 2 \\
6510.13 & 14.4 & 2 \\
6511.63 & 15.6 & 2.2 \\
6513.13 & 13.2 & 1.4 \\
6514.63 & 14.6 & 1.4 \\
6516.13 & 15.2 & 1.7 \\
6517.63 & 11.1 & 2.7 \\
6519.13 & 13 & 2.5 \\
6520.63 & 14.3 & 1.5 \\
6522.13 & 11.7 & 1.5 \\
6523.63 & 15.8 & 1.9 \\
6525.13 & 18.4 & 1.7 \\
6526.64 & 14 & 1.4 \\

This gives 6423.76 angstrom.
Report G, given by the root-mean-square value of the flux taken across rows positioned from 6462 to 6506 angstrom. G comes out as 14.91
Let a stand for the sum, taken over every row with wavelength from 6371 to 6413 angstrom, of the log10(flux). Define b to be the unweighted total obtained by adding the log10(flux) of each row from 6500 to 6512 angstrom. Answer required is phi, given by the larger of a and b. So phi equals 33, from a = 33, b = 9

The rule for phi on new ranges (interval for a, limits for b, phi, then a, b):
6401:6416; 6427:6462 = 26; 12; 26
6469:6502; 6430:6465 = 27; 26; 27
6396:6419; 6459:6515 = 44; 17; 44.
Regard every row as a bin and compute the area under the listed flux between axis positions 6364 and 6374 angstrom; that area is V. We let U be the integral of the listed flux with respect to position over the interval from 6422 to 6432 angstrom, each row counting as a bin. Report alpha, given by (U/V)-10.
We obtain -9.03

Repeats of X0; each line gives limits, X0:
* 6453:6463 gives 6462.34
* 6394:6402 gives 6401.61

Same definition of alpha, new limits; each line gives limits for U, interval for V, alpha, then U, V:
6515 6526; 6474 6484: -9.08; 157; 171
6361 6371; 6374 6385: -9.08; 142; 154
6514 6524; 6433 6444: -9.16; 136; 162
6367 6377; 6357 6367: -9.08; 140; 152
